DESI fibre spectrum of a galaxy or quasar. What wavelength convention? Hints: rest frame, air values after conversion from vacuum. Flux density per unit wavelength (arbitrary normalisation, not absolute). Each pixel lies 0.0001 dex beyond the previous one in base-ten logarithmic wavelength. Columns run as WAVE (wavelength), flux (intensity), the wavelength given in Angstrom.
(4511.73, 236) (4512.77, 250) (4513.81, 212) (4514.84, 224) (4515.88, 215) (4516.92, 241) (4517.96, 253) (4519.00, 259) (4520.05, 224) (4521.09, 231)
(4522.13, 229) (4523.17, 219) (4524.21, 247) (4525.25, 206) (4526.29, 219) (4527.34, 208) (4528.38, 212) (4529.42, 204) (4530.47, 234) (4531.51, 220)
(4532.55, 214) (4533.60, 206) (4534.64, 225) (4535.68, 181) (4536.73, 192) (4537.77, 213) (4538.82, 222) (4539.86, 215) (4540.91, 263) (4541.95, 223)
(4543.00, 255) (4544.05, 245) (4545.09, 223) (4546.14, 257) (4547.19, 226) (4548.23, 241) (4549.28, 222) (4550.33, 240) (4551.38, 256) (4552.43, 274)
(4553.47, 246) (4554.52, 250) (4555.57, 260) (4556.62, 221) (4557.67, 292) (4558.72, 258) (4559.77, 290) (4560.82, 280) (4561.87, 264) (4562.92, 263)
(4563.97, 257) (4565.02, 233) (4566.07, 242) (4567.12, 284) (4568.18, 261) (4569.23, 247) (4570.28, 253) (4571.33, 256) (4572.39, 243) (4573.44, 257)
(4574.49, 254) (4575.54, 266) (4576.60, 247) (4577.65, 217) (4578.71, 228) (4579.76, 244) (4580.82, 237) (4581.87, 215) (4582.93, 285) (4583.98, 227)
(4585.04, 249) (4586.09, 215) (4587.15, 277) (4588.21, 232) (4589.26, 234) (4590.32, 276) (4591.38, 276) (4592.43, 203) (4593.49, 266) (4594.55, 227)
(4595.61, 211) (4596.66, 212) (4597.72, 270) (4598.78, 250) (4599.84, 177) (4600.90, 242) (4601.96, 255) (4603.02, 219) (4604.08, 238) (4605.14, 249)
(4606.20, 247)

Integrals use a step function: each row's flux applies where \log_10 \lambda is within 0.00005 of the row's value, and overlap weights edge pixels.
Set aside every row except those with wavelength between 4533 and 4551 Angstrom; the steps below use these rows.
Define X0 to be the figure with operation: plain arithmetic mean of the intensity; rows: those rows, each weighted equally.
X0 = 226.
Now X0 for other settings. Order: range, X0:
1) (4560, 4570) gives 259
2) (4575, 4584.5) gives 241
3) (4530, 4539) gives 212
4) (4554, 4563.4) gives 264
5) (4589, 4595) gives 247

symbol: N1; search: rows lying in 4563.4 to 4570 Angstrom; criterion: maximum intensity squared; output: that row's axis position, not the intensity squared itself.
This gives 4567.12 Angstrom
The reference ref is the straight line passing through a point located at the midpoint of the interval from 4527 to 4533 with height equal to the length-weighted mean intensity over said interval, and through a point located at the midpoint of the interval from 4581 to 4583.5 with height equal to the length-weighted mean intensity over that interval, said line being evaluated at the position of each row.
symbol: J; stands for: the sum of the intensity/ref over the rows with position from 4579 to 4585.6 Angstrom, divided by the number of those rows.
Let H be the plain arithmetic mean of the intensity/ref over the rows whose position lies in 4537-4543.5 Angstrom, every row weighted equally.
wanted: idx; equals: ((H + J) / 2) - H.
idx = -0.03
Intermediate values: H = 1.04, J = 0.98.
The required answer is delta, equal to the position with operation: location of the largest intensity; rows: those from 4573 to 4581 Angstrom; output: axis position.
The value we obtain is 4575.54 Angstrom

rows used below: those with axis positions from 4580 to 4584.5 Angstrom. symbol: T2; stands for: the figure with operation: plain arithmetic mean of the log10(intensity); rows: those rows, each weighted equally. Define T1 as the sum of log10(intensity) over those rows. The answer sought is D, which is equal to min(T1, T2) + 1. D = 3.38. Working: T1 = 10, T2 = 2.38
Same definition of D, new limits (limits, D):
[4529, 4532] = 3.34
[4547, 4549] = 3.37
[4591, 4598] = 3.37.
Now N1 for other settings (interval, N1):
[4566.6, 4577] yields 4567.12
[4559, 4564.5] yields 4559.77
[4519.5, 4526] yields 4524.21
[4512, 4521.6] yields 4519.00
